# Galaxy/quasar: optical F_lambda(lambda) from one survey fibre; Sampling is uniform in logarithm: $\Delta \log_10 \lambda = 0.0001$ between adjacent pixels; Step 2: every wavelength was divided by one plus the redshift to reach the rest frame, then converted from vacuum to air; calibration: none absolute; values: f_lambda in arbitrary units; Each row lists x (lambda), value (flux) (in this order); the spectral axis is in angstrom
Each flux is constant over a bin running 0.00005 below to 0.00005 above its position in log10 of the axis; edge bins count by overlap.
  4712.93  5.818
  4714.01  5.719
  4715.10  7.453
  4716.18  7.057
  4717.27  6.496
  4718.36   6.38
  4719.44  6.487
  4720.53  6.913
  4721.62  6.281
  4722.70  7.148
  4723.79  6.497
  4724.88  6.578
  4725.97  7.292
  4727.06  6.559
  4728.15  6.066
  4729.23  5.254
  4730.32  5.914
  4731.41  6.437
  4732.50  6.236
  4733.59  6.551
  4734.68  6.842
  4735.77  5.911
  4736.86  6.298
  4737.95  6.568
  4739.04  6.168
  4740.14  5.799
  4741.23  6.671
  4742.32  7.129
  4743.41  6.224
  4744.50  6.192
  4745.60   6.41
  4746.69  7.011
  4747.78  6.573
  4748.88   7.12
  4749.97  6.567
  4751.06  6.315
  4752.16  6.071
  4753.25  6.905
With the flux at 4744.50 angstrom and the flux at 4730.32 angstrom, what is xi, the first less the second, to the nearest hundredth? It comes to 0.28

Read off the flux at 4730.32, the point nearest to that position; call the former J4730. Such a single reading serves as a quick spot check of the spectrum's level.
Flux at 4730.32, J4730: 5.914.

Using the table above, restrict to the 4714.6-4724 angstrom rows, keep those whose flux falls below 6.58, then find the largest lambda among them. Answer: 4723.79 angstrom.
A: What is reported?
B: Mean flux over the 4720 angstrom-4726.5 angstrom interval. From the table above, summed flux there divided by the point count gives 6.78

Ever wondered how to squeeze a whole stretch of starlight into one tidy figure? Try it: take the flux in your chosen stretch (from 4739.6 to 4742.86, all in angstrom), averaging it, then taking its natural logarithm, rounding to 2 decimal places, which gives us 1.88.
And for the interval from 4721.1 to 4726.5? 1.91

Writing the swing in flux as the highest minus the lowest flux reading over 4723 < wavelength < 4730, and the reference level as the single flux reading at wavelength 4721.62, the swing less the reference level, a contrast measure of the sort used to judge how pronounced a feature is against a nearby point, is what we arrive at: -4.24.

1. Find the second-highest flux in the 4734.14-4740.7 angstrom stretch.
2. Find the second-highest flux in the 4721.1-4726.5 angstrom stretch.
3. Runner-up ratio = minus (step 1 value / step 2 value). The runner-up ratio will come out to -0.92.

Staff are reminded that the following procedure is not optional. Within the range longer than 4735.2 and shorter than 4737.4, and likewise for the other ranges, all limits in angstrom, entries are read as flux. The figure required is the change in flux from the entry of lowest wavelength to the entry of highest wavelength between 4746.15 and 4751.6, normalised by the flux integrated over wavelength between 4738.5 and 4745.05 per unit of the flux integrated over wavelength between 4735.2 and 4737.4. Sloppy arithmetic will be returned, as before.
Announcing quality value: -0.2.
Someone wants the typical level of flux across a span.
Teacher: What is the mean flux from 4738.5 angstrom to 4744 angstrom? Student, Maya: 6.40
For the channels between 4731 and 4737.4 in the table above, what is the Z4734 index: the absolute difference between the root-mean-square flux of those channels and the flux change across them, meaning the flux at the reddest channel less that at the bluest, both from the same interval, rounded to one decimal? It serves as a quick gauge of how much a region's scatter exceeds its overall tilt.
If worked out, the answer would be 6.5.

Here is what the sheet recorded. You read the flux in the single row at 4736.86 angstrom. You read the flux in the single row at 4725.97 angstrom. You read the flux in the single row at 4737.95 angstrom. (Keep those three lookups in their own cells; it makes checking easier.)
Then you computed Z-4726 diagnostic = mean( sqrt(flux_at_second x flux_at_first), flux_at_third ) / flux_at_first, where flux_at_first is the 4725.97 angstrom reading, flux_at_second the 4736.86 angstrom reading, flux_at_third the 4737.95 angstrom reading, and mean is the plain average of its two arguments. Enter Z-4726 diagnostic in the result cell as 0.92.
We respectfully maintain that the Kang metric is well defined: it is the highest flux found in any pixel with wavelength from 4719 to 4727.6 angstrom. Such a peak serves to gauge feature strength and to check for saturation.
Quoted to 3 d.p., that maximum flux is 7.292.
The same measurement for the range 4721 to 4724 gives 7.148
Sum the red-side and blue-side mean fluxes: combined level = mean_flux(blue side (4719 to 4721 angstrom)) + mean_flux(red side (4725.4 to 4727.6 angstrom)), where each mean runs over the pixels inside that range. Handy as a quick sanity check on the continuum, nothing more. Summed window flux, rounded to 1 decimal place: 13.6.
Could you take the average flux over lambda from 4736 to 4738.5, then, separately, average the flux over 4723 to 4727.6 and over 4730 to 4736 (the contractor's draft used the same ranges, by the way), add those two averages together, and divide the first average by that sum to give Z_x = 0.49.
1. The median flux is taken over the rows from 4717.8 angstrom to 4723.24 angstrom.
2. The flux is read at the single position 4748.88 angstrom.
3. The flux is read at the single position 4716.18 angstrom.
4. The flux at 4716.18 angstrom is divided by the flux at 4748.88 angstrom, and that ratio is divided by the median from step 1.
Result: 0.153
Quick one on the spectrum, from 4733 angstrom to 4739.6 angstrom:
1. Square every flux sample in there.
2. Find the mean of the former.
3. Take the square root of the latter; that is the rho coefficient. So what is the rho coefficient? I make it 6.40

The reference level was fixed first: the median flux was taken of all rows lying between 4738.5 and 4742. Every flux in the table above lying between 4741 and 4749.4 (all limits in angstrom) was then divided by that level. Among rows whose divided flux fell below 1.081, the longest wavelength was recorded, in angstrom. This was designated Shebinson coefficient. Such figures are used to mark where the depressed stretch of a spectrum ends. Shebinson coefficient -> 4747.78 angstrom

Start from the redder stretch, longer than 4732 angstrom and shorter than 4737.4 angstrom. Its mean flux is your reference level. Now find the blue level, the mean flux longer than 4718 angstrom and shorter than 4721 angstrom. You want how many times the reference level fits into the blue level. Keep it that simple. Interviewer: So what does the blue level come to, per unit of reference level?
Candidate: 1.04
